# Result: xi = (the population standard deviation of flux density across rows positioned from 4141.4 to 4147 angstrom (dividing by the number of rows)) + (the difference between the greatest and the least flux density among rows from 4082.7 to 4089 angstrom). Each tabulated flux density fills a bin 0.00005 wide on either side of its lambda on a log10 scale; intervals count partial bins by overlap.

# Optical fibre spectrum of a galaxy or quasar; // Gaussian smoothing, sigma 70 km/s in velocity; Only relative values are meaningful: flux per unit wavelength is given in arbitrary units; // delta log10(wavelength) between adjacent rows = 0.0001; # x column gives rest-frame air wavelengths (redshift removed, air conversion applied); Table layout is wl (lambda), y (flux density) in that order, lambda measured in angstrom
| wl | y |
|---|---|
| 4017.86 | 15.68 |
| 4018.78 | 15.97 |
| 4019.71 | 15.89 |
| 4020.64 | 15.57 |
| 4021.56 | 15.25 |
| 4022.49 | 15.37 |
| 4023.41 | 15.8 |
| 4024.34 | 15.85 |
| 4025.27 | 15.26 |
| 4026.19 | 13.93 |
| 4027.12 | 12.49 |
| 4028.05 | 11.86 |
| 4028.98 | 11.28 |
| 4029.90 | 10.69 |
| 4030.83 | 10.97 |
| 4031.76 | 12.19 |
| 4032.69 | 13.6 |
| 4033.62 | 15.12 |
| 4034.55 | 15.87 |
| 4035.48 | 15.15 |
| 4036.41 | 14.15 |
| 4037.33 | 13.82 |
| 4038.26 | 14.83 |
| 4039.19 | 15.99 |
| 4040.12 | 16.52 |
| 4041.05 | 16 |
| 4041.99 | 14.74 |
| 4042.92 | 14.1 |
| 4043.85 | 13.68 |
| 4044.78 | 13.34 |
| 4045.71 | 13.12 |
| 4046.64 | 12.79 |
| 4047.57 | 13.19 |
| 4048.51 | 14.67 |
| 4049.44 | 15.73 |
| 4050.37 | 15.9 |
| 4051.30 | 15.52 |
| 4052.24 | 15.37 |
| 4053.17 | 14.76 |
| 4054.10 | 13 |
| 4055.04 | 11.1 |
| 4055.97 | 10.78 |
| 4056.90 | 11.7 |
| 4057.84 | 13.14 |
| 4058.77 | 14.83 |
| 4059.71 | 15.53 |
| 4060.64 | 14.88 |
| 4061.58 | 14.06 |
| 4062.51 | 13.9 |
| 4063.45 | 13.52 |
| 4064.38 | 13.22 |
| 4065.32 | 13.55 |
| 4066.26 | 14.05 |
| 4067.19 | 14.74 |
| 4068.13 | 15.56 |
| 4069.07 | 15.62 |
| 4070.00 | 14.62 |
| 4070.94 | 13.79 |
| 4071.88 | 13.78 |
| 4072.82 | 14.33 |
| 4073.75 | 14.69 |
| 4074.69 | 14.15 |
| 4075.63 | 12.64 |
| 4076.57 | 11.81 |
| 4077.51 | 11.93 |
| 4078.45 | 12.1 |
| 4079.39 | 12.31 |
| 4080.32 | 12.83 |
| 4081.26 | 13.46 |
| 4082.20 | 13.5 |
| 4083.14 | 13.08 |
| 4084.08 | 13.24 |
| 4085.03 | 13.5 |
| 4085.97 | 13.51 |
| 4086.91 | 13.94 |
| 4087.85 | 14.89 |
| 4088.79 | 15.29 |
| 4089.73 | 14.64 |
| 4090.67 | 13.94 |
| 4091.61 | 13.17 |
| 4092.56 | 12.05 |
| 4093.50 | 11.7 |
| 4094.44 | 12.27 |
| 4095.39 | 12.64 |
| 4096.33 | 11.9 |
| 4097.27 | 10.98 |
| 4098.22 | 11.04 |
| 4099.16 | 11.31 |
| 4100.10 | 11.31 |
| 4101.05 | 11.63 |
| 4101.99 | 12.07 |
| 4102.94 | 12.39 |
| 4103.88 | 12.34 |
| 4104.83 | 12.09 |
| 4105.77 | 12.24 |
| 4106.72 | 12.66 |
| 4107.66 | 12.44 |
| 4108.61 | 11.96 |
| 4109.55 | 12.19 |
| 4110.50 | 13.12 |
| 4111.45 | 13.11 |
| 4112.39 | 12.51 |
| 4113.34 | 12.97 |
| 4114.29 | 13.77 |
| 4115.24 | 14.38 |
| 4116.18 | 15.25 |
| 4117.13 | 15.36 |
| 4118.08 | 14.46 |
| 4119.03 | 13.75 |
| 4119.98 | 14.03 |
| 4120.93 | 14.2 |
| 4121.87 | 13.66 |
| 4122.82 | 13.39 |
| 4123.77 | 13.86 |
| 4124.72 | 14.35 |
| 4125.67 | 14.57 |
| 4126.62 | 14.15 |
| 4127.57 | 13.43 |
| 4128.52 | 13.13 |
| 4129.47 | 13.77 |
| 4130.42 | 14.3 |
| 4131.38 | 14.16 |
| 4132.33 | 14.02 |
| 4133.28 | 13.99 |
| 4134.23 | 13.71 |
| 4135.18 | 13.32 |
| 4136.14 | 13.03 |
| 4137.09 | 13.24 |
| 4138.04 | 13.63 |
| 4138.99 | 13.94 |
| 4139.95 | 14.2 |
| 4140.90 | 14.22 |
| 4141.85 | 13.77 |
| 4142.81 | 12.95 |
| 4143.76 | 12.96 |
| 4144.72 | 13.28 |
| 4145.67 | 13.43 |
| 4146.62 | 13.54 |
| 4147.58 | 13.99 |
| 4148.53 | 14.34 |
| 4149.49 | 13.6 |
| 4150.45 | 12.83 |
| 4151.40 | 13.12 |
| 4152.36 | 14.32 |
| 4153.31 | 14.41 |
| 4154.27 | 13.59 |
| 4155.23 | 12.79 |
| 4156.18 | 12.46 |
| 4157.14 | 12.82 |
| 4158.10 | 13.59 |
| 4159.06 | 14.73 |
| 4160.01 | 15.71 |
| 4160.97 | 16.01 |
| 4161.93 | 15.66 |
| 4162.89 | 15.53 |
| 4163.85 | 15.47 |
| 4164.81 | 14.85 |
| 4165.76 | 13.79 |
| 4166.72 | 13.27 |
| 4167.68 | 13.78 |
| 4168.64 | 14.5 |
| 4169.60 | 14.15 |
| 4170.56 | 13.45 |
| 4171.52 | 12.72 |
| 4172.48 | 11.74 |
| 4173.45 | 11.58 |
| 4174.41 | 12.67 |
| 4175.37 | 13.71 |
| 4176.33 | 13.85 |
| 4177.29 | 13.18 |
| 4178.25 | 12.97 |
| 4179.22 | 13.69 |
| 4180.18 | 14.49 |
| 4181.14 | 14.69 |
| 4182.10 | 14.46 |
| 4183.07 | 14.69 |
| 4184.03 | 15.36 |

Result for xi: 2.5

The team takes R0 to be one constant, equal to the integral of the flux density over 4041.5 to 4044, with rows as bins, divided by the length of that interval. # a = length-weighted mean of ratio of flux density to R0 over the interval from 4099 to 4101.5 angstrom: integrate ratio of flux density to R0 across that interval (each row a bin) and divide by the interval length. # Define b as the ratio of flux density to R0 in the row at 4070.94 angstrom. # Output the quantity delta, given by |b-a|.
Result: 0.17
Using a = 0.80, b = 0.97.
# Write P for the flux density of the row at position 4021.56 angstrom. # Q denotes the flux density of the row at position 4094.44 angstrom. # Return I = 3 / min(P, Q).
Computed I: 0.244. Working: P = 15.25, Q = 12.27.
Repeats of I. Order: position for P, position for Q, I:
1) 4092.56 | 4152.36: 0.249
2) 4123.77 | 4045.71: 0.229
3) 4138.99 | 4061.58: 0.215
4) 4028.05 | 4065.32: 0.253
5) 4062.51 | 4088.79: 0.216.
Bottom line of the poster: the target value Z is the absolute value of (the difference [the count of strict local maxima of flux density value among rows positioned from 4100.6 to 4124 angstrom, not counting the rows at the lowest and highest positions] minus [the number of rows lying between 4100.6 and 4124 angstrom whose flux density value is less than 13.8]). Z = 13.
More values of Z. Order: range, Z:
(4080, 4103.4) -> 17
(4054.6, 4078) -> 9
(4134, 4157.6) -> 15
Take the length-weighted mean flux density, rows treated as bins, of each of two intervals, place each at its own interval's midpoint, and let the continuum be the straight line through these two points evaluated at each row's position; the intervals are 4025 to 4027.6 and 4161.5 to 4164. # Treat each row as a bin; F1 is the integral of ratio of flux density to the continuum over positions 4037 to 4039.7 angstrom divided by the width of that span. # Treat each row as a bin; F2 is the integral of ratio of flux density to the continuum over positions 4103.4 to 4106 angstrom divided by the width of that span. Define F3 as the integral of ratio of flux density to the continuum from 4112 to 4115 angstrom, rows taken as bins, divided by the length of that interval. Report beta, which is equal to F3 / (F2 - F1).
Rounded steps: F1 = 1.07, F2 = 0.83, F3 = 0.88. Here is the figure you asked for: -4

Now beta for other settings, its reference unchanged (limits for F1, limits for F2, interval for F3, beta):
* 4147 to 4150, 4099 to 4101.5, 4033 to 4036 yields -8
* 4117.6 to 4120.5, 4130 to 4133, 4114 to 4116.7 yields -174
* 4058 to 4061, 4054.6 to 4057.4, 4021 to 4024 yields -4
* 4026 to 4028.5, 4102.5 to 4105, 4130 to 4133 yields -11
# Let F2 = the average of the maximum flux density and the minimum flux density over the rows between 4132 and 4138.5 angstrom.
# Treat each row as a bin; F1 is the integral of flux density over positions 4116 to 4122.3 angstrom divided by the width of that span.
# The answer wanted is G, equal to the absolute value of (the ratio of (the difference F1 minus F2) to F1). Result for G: 0.06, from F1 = 14.4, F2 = 13.5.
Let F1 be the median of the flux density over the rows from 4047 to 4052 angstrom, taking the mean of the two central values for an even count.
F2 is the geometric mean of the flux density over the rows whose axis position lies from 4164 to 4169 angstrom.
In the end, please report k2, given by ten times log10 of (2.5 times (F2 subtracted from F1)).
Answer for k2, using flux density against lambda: 5.7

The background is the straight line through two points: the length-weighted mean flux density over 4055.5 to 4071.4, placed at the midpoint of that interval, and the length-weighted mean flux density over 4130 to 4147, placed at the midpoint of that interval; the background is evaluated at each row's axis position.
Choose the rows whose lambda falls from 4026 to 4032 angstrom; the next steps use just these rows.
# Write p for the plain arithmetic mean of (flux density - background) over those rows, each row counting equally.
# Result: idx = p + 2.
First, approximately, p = -2.21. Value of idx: -0.2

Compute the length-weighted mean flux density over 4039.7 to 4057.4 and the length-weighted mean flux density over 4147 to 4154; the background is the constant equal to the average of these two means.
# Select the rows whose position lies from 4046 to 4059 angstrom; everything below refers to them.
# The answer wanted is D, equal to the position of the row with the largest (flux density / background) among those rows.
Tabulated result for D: 4050.37 angstrom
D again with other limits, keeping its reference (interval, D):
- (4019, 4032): 4019.71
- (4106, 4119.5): 4117.13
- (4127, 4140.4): 4130.42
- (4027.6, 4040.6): 4040.12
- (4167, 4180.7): 4168.64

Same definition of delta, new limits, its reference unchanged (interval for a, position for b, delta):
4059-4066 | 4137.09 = 0.06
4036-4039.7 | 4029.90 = 0.29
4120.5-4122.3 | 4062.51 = 0.01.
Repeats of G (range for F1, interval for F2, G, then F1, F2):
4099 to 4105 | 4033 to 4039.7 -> 0.25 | 11.9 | 14.9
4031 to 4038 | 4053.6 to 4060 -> 0.07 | 14.2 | 13.2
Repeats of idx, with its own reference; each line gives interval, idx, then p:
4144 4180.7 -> 2.2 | 0.24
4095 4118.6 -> 0.9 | -1.14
